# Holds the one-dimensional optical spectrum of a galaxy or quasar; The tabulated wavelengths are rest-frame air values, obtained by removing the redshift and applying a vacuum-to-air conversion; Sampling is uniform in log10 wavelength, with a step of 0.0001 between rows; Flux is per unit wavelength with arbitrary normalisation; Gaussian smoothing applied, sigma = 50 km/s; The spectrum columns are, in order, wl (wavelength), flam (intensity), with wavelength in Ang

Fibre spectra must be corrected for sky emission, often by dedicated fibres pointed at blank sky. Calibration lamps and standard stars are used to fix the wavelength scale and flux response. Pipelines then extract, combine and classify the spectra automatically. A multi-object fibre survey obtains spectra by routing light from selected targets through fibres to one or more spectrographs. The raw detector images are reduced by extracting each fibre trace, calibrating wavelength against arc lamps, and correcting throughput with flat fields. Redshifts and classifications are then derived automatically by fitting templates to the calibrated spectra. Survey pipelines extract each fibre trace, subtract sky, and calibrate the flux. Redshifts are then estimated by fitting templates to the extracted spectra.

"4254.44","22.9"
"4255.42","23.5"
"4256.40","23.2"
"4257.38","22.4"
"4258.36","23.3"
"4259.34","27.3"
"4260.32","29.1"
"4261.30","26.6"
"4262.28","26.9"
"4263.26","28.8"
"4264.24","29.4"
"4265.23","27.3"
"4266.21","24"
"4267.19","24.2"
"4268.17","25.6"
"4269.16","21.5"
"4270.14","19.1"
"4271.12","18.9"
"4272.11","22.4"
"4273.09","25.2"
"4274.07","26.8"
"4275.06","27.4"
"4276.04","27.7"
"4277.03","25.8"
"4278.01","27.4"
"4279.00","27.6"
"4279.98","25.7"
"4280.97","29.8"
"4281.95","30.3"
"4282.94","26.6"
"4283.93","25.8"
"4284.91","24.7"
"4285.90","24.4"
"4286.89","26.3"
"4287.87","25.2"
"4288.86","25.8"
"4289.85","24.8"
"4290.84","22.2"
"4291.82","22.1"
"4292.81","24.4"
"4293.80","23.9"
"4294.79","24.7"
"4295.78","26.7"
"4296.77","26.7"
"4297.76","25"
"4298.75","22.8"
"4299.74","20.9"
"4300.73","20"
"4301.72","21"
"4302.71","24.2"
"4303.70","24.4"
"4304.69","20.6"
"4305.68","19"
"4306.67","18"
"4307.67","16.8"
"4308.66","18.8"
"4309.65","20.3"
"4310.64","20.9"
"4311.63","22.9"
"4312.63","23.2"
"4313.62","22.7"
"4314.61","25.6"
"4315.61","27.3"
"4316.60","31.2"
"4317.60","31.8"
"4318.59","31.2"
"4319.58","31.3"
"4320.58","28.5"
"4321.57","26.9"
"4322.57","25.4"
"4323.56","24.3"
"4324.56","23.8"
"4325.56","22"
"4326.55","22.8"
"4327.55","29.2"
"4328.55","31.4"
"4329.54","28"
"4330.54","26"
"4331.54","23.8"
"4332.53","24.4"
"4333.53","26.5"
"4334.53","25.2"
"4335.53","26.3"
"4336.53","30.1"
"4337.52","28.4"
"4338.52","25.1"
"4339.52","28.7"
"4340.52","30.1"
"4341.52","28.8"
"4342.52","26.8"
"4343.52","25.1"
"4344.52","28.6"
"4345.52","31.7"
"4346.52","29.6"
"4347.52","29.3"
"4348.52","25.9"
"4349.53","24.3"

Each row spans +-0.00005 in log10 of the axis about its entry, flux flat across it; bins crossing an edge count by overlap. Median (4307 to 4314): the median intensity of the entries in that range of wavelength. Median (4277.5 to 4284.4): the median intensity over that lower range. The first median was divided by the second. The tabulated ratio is 0.76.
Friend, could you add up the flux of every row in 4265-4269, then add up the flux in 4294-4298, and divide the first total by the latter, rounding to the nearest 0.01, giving 0.98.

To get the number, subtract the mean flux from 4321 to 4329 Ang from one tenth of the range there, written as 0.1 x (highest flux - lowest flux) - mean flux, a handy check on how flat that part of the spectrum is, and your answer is -24.8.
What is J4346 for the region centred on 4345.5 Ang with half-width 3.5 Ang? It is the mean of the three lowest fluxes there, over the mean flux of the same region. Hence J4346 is 0.921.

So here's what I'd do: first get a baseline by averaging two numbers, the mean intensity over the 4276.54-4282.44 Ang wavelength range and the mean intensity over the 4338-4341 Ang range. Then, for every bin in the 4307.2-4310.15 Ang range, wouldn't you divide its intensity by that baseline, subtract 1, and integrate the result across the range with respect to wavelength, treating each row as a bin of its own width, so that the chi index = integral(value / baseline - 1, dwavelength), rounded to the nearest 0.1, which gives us -1.0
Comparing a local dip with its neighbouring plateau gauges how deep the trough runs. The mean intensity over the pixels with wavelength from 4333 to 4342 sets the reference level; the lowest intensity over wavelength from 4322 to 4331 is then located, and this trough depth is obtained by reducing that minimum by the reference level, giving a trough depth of -5.7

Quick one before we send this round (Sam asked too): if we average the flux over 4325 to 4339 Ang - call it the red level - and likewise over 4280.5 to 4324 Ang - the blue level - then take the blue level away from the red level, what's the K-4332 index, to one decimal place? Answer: 1.8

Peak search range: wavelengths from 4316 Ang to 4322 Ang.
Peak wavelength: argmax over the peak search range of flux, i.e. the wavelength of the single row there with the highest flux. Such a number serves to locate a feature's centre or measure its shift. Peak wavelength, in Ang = 4317.60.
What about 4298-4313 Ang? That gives 4303.70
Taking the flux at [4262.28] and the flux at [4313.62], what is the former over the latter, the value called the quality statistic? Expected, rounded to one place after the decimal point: 1.2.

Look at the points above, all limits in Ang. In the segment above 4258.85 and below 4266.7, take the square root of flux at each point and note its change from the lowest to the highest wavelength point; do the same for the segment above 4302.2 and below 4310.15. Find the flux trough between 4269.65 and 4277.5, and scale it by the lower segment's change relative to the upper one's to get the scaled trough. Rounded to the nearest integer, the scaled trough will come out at 15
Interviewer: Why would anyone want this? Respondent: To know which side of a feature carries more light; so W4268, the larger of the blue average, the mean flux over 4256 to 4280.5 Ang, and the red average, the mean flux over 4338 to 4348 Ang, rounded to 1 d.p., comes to 28.4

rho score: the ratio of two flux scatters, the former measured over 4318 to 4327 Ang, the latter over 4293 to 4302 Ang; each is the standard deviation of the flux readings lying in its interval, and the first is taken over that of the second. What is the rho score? 1.4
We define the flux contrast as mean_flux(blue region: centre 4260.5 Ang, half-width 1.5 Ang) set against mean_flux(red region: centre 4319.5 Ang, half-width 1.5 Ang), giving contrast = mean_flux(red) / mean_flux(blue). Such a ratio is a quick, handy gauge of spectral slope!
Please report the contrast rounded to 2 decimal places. 1.10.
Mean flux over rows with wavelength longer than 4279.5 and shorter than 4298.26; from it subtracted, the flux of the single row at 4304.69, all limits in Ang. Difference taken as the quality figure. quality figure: 5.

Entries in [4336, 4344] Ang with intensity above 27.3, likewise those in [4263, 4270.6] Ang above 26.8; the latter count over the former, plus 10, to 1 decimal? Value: 10.6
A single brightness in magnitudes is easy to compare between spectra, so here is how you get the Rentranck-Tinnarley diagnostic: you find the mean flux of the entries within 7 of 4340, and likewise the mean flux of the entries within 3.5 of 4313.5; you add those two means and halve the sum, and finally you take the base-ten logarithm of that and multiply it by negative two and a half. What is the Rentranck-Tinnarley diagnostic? -3.55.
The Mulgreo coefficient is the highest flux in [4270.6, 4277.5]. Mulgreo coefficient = 27.7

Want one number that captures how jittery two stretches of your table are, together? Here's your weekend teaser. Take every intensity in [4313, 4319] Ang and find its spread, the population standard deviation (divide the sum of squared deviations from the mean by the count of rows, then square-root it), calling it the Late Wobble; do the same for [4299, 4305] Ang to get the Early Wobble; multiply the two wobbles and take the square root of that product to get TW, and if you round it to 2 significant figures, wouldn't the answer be 2.4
